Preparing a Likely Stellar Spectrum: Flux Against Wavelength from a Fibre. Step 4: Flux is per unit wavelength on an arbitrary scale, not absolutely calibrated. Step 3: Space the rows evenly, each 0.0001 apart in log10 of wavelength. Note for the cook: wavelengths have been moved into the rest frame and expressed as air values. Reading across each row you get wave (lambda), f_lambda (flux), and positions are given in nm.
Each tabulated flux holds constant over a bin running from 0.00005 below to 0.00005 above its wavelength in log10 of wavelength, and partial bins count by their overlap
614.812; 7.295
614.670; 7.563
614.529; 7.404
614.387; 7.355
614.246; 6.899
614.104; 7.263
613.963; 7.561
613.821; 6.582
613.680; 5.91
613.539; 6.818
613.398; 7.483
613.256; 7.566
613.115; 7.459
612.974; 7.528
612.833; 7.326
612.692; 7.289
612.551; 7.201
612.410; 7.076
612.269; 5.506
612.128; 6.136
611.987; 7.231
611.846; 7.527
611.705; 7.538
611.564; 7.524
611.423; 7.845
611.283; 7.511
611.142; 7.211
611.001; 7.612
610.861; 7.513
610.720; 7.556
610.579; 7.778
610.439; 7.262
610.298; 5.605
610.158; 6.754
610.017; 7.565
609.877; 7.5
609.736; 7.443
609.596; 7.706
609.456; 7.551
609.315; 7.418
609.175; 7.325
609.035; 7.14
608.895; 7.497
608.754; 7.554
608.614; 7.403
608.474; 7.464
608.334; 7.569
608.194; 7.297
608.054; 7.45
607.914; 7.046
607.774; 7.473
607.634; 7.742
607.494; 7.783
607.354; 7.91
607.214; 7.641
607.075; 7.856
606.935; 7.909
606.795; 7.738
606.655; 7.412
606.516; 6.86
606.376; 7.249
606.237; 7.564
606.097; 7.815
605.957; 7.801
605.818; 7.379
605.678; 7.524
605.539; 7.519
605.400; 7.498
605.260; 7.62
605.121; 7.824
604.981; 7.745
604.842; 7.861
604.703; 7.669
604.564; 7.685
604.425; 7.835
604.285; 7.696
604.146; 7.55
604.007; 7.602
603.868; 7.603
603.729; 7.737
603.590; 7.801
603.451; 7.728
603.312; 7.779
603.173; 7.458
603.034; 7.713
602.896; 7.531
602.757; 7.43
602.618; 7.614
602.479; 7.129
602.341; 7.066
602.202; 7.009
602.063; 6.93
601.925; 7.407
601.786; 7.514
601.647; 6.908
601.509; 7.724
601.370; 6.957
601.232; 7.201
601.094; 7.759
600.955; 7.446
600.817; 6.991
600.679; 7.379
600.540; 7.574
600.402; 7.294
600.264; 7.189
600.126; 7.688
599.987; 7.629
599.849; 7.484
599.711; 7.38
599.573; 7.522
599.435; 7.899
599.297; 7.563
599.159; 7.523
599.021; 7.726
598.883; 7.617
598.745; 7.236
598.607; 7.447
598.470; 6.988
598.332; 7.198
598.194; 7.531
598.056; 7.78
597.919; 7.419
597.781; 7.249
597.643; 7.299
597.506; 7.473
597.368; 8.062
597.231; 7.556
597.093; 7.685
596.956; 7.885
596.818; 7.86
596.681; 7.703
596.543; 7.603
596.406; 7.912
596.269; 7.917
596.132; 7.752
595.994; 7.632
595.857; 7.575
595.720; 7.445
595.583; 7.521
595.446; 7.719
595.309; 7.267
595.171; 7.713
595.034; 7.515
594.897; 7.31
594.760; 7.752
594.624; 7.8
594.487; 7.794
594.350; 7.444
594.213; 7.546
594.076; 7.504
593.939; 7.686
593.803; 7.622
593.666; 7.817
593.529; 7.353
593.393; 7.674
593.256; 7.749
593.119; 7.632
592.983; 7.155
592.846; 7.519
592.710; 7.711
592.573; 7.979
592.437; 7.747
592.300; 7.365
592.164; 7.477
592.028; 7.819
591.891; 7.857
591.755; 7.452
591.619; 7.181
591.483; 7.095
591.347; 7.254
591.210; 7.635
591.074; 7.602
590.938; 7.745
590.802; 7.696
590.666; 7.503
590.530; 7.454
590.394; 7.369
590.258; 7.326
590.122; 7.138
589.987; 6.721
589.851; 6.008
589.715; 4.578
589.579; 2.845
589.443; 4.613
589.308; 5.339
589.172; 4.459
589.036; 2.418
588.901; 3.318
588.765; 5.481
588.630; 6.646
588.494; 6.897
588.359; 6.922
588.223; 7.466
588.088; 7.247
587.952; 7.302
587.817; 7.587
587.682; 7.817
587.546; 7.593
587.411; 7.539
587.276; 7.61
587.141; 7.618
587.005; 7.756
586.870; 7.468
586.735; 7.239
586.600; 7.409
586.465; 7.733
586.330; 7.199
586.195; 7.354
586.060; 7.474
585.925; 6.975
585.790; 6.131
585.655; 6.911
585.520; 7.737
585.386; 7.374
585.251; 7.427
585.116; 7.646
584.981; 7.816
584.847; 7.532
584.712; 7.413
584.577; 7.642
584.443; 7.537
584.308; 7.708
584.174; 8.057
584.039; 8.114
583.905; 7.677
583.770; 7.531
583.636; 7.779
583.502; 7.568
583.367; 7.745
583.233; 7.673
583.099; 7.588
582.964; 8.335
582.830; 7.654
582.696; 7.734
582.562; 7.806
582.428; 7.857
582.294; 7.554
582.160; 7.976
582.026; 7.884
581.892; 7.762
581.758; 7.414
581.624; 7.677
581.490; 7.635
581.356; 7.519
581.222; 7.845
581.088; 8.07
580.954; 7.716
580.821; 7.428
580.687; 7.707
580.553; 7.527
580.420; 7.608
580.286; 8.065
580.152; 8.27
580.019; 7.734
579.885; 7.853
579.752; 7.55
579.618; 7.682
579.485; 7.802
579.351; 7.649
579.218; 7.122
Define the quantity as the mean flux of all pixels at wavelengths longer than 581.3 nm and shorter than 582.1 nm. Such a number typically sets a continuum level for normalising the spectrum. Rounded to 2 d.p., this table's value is 7.65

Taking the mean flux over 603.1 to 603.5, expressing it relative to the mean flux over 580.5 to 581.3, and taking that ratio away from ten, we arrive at 9.01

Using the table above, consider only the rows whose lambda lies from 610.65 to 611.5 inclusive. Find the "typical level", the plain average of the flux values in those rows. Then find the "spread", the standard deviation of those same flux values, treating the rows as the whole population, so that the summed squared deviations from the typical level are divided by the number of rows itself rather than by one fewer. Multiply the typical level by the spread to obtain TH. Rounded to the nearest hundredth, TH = 1.41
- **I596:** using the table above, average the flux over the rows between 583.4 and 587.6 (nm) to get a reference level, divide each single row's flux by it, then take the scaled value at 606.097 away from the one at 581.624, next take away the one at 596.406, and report -1.07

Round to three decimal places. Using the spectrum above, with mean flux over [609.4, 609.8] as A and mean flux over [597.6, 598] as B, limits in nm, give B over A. 0.968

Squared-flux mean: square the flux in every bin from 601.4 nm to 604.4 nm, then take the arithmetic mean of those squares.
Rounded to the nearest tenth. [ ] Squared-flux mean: 55.9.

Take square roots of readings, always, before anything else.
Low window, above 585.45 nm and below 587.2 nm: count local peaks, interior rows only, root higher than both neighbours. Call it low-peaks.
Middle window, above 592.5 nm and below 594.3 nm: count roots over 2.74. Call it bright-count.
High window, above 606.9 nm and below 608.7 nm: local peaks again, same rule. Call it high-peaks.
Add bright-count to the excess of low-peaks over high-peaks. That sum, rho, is 10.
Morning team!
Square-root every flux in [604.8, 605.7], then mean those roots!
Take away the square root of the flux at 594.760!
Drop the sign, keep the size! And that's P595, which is 0.017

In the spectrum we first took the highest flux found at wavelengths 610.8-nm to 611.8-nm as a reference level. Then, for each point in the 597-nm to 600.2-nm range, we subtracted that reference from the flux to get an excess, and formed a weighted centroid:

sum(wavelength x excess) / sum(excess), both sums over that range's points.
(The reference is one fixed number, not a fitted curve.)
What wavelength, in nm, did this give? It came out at 598.58 nm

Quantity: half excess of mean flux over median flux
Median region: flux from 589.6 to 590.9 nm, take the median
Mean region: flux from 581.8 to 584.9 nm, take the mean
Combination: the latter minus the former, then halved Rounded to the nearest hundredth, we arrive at 0.21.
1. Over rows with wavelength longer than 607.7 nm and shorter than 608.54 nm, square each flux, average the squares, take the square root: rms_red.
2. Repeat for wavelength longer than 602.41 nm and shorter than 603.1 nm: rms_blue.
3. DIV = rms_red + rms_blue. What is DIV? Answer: 14.87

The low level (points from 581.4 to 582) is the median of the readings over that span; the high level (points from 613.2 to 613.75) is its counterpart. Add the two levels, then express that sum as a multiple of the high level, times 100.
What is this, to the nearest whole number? 207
